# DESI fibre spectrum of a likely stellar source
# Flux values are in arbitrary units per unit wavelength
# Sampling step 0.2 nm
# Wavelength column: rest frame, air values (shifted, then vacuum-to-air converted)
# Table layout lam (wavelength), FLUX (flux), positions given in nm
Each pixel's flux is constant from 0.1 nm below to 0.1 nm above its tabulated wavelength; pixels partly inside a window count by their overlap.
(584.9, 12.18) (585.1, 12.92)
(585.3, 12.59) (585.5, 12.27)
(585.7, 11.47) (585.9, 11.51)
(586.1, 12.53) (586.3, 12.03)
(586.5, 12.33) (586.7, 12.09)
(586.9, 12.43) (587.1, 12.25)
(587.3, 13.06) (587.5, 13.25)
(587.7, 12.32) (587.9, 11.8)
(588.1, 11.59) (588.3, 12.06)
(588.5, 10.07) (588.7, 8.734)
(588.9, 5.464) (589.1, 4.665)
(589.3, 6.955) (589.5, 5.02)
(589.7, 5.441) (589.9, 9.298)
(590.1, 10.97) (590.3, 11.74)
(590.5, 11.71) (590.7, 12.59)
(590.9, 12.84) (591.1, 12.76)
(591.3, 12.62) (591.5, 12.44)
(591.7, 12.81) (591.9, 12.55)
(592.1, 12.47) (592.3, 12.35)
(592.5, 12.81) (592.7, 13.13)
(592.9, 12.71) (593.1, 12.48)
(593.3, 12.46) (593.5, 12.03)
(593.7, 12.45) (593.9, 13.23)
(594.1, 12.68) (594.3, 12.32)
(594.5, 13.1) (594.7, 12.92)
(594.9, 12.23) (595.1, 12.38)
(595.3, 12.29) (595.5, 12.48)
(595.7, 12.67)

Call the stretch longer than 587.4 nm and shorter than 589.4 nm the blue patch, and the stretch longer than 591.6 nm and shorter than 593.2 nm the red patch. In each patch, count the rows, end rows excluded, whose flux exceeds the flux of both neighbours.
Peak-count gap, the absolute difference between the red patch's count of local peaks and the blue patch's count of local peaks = 0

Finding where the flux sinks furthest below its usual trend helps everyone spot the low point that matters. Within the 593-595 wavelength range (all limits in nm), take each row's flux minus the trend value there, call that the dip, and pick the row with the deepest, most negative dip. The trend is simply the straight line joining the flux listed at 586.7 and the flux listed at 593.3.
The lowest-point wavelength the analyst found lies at 593.5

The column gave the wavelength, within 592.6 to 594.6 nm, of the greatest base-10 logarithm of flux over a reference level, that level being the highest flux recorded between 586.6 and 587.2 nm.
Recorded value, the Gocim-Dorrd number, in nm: 593.9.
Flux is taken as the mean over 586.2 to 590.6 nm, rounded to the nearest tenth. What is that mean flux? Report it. 10.2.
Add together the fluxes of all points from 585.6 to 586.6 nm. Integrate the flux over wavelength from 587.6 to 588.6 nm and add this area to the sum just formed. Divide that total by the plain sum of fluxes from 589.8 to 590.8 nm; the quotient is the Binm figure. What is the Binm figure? 1.3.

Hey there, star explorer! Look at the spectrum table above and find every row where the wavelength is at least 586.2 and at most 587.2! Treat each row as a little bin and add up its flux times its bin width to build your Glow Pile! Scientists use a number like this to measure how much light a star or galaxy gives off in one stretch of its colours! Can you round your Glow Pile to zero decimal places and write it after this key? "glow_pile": 12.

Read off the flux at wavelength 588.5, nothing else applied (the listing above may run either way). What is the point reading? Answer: 10.07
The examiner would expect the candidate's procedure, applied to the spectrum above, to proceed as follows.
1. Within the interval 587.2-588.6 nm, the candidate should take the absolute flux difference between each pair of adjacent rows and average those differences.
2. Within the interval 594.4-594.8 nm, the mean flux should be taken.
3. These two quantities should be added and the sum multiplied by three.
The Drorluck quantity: 41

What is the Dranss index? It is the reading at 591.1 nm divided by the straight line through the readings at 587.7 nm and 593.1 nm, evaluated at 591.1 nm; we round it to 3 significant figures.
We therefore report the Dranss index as 1.03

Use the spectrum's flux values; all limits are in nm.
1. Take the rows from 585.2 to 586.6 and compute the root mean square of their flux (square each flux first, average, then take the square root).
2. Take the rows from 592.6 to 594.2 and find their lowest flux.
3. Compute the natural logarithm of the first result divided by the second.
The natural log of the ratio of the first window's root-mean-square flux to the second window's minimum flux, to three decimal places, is 0.007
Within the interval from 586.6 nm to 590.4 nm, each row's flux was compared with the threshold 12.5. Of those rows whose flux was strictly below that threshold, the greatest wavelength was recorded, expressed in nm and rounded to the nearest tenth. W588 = 590.3 nm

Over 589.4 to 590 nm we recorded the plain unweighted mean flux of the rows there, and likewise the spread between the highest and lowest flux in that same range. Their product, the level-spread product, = 28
